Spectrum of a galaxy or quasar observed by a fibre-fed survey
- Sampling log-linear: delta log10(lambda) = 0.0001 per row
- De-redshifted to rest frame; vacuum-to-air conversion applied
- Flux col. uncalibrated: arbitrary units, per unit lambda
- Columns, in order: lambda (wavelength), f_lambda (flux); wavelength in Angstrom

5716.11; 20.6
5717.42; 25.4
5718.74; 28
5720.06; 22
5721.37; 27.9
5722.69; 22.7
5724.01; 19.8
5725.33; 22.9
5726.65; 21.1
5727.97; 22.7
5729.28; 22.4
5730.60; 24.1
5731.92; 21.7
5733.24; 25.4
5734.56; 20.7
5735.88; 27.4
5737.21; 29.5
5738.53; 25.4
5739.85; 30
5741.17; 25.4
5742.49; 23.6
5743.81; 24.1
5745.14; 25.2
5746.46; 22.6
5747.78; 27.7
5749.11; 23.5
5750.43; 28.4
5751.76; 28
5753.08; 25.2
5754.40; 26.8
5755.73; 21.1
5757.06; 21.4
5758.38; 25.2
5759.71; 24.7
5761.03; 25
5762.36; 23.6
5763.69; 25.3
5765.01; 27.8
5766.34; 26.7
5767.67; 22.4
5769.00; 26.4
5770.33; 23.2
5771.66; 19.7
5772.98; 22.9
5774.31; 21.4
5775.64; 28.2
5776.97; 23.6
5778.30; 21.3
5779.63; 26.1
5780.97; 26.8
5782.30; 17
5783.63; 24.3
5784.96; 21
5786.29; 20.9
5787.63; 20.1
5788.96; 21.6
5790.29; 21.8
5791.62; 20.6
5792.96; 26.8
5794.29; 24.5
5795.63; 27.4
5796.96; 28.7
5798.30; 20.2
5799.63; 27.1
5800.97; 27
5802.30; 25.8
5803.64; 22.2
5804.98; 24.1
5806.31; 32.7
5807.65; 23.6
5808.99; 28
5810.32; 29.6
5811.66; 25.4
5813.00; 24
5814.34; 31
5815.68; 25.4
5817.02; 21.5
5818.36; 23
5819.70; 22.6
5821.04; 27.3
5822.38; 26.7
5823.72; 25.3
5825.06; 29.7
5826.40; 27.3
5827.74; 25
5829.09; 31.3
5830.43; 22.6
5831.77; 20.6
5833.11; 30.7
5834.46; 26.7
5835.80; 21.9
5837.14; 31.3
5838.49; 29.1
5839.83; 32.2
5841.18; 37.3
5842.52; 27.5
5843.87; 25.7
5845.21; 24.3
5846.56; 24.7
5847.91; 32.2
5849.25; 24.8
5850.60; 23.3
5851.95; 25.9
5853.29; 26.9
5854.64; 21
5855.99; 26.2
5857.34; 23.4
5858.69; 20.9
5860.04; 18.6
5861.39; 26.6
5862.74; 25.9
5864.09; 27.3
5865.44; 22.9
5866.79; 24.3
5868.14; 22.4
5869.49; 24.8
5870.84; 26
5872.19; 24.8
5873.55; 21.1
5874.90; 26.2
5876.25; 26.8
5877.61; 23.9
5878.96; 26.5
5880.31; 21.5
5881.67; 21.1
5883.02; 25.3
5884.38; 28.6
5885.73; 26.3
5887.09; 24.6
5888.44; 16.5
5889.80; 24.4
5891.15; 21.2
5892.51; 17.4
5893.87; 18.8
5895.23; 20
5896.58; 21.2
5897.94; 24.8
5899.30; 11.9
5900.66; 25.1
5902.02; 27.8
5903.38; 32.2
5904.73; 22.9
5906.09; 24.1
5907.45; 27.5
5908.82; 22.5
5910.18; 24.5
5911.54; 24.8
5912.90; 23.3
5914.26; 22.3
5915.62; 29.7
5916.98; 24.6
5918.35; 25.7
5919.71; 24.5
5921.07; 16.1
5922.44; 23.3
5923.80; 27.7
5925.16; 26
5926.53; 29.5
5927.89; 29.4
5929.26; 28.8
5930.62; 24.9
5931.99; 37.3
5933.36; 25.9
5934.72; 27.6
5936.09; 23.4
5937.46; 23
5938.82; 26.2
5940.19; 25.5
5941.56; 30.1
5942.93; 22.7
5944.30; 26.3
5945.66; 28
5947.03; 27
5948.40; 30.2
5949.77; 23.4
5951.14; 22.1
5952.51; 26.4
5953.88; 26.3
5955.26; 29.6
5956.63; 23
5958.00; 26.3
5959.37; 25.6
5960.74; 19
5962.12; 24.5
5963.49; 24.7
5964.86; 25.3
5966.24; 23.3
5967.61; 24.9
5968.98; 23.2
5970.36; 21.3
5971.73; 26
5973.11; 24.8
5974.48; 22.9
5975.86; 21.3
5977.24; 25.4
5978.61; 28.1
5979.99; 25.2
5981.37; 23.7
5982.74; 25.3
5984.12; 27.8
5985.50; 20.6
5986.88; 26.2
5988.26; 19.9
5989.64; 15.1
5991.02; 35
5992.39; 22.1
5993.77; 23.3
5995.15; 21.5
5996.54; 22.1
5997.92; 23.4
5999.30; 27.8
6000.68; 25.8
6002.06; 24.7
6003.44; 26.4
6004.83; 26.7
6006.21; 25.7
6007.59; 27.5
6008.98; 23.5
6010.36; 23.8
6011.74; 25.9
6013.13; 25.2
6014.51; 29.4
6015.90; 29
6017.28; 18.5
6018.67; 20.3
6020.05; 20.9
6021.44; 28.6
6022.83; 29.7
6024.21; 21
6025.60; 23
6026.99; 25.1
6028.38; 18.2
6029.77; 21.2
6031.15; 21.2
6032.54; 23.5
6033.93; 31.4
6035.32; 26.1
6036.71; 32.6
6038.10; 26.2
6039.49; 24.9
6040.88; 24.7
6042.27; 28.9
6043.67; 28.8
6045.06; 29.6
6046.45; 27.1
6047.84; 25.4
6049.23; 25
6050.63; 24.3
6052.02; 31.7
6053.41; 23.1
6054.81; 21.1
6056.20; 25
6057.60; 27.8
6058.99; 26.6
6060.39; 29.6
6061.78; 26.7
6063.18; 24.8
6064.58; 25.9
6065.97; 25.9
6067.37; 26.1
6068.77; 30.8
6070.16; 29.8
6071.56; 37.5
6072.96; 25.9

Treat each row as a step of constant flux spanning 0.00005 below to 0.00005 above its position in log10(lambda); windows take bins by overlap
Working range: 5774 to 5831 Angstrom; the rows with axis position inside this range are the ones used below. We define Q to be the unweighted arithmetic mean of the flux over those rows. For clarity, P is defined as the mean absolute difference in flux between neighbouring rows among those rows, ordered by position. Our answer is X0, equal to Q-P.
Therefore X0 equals 21.2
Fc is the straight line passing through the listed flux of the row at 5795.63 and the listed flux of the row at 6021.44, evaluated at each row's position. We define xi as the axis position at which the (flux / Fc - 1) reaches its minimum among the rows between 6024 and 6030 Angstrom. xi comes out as 6028.38 Angstrom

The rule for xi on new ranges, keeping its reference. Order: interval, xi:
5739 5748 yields 5746.46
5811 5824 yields 5817.02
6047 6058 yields 6054.81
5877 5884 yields 5881.67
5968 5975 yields 5970.36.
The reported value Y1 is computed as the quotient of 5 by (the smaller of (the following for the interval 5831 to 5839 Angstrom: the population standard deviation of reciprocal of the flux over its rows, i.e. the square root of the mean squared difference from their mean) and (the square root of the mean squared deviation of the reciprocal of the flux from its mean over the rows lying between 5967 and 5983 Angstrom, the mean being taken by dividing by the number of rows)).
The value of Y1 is 1544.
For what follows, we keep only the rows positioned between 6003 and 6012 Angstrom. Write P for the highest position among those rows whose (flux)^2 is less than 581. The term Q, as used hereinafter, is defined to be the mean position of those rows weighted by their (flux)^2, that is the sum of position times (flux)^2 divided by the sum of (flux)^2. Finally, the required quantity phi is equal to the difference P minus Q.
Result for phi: 2.9 Angstrom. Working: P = 6010.36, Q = 6007.4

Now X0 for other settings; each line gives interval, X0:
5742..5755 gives 22.9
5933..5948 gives 23.1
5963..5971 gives 22.2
